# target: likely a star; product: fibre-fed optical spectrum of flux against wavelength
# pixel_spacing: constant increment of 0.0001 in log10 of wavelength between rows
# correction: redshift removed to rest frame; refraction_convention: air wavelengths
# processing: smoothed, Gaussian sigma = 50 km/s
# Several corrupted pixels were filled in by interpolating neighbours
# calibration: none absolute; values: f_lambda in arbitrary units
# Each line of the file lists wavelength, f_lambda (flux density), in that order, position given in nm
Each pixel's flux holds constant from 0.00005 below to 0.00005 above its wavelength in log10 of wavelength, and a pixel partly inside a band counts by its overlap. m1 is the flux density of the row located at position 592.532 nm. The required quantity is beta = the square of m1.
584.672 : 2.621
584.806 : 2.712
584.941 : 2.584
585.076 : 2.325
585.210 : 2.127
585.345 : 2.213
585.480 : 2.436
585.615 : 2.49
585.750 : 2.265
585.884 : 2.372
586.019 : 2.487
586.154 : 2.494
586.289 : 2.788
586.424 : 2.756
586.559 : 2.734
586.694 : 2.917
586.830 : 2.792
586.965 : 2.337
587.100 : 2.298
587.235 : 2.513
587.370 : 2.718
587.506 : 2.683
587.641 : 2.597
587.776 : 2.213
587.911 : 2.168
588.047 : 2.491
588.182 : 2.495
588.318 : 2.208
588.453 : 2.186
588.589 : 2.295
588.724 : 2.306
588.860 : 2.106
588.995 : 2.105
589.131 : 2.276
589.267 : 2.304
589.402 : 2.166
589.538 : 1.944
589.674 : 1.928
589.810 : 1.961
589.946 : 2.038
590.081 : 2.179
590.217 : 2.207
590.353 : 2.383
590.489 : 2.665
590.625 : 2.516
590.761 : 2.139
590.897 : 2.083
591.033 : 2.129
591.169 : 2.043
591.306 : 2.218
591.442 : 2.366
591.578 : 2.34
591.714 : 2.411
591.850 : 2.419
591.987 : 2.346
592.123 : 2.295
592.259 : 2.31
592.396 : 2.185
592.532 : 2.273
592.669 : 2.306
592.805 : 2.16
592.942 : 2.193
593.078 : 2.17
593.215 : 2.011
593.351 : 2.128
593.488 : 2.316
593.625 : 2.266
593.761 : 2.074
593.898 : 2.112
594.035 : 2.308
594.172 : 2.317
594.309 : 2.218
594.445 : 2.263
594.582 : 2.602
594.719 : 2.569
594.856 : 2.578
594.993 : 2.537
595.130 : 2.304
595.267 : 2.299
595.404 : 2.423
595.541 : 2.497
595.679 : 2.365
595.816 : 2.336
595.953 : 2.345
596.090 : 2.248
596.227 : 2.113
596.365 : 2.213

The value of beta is 5.2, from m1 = 2.273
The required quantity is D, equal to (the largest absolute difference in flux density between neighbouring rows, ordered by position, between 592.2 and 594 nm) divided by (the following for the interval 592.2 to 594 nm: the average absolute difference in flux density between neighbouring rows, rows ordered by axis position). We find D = 1.9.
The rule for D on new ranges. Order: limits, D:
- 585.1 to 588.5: 3.1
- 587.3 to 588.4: 2.3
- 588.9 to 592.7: 3.6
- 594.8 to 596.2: 2.8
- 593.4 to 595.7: 3.4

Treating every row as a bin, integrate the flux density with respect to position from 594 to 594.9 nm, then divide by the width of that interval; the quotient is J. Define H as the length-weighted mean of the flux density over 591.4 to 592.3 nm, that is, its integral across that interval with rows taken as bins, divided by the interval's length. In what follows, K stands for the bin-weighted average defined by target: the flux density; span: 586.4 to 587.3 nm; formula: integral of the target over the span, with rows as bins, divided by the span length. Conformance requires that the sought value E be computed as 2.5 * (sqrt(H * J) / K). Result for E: 2.28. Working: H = 2.36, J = 2.41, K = 2.61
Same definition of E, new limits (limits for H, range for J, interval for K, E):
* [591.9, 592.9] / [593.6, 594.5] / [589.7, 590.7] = 2.48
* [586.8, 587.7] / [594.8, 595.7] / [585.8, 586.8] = 2.35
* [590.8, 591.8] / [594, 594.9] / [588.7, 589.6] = 2.67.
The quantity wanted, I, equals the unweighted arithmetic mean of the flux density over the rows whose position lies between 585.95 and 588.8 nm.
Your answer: 2.50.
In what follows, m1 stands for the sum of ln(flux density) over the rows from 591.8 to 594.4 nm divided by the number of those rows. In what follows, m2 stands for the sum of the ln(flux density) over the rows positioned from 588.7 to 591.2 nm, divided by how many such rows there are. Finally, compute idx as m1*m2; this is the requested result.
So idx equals 0.62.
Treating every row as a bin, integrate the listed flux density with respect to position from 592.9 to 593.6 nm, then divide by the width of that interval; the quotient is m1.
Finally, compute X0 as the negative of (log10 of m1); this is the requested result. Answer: -0.34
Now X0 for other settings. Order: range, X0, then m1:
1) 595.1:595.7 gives -0.38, 2.38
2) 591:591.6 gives -0.35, 2.21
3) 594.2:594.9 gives -0.39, 2.44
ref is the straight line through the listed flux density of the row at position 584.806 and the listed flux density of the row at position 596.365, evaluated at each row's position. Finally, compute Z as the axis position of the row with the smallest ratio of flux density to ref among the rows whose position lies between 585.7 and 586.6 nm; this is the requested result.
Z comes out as 585.750 nm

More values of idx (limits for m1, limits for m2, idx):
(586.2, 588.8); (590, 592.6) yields 0.75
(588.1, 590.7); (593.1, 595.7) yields 0.67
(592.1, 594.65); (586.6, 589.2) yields 0.70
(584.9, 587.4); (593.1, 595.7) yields 0.77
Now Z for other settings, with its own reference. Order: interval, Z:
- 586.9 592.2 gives 589.674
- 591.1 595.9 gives 591.169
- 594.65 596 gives 595.130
